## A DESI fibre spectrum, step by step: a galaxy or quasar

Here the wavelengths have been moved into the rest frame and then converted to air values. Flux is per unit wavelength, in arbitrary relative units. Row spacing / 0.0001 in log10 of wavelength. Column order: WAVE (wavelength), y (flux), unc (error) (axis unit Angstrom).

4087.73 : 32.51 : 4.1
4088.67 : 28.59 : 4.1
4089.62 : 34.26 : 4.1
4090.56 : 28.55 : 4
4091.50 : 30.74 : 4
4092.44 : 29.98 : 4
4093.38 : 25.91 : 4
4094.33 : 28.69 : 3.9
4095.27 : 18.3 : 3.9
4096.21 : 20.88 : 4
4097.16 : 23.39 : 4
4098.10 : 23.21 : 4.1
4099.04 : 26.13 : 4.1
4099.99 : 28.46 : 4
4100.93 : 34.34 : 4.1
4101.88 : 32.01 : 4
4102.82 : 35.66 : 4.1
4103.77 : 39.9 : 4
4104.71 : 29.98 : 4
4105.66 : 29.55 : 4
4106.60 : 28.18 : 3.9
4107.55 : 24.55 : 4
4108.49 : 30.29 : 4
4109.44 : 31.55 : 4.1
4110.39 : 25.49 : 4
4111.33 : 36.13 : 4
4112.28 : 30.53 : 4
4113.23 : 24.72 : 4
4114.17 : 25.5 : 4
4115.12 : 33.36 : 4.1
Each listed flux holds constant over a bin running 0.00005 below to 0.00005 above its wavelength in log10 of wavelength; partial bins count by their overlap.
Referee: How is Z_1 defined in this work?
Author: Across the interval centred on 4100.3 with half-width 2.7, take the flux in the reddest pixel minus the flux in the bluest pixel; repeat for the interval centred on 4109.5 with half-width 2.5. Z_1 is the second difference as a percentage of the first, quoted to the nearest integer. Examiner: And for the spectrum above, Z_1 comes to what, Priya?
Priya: 93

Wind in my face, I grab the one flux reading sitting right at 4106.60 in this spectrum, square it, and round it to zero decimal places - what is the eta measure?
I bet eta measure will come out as 794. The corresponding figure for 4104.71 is 899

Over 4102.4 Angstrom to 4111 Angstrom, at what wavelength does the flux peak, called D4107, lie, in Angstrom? 4103.77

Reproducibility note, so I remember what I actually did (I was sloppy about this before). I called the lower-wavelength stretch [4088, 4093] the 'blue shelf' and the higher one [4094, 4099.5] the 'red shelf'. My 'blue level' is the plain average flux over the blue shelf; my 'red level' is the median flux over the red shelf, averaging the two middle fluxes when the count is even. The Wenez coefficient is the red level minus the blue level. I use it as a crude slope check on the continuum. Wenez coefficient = -7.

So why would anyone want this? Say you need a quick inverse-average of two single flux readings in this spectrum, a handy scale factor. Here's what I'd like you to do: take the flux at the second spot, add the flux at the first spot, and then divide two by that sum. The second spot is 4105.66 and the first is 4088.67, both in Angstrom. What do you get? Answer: 0.0344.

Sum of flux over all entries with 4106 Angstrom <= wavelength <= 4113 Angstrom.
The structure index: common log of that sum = 2.32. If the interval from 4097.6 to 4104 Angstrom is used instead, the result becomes 2.34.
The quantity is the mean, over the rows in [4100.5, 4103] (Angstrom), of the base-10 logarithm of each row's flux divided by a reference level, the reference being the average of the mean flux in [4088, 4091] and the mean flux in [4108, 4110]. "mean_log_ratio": 0.04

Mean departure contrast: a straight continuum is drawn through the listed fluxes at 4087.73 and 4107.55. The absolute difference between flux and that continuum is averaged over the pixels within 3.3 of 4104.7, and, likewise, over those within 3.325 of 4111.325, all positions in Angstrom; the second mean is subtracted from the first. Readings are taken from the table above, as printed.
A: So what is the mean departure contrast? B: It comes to -0.4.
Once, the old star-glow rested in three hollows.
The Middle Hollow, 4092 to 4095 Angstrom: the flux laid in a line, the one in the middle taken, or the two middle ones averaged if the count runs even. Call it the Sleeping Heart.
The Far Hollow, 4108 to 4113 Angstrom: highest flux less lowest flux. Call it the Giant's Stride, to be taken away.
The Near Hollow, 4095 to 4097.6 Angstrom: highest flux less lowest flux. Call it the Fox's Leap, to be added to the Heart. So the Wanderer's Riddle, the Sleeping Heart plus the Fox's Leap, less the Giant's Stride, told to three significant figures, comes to 23.1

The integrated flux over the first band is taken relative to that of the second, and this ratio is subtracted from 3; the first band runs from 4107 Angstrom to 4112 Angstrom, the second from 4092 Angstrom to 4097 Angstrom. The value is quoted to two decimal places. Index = 1.80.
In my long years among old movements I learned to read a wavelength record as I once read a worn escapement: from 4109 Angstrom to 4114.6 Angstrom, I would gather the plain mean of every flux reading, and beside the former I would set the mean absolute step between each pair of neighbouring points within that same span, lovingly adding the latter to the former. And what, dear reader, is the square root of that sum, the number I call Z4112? 5.9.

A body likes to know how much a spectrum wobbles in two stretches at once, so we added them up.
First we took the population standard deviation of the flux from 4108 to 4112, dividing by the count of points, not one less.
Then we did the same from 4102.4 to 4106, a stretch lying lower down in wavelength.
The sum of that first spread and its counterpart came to 8.1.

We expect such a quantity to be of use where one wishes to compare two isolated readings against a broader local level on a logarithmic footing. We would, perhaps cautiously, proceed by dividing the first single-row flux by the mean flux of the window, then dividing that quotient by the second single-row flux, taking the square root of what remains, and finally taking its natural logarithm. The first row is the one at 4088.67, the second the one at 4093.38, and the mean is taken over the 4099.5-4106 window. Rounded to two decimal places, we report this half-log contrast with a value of -1.70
